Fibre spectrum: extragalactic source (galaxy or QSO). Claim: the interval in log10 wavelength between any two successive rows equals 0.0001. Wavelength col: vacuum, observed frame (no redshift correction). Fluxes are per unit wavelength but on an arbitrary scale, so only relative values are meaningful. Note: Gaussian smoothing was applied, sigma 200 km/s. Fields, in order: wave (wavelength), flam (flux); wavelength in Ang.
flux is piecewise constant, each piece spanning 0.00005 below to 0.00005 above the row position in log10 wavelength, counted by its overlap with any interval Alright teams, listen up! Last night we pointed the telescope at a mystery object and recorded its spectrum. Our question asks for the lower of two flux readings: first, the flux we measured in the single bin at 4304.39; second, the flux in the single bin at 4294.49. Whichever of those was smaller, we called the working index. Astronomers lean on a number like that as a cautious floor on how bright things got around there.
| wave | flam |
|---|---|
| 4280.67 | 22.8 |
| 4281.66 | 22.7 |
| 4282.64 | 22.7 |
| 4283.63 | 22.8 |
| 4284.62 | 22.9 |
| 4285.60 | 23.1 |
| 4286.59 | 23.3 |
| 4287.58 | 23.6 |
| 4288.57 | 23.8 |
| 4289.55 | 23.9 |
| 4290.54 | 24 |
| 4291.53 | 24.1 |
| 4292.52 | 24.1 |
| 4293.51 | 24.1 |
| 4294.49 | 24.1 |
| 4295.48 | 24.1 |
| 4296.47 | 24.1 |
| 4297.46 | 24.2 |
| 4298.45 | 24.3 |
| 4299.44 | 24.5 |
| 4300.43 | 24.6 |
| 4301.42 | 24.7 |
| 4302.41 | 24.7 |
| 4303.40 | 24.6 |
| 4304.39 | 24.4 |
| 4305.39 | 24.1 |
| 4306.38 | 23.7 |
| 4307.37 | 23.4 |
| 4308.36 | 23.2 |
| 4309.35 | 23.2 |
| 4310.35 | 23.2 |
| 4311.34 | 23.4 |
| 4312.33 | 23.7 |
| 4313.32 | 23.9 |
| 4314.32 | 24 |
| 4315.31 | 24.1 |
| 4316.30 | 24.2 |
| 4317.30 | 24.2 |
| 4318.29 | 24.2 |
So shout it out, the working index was 24.1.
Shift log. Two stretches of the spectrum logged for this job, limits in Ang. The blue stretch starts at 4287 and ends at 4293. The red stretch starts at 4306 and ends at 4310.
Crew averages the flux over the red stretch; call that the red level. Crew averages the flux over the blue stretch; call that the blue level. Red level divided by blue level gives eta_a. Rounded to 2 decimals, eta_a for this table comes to 0.98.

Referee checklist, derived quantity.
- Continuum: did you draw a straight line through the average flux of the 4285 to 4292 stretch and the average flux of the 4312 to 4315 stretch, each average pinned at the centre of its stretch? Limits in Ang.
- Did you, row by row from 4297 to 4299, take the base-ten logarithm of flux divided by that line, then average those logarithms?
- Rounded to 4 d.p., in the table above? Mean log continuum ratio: 0.0090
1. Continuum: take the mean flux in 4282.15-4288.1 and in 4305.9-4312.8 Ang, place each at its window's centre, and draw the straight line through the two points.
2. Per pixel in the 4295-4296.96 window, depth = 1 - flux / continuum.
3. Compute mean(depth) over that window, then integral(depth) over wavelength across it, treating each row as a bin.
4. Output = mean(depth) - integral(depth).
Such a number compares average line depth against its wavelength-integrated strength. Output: 0.037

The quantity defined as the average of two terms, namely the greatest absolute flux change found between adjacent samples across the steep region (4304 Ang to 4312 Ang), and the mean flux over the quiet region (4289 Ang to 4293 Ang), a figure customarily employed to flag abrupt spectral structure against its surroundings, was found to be 12.2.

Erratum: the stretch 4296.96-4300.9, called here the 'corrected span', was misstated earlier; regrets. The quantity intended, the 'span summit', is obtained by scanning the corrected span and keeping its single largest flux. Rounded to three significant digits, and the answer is 24.6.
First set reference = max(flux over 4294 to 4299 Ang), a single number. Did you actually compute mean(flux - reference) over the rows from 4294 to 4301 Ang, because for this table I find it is 0.0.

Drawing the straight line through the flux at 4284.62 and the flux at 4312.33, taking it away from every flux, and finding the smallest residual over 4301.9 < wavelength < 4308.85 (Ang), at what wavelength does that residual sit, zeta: 4308.36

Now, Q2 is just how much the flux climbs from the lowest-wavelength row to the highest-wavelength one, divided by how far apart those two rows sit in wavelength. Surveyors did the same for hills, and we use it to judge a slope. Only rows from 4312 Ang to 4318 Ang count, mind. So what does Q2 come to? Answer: 0.10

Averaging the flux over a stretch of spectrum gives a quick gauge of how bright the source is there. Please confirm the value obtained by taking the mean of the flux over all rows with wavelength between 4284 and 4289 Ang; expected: 23.3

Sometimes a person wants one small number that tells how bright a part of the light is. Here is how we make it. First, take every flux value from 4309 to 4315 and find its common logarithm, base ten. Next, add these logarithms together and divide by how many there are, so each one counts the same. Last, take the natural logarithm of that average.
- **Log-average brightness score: 0.316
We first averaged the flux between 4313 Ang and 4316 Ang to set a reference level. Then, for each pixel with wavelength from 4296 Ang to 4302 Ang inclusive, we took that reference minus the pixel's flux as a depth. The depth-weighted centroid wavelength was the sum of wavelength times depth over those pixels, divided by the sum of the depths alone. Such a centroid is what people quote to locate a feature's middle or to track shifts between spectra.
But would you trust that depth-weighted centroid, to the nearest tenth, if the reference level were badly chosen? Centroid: 4299.9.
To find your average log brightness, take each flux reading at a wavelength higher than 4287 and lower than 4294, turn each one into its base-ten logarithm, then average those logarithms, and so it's 1.38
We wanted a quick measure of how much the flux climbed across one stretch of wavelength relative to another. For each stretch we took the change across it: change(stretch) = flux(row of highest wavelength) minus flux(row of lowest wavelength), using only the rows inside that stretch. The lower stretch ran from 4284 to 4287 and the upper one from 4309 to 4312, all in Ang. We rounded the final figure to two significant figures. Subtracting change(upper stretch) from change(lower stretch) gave 0.20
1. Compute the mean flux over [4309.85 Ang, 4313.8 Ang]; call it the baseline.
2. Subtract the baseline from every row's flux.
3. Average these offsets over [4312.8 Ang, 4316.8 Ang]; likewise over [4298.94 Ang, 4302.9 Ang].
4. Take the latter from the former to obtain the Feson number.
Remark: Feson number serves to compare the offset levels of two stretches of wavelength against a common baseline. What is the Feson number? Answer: -0.6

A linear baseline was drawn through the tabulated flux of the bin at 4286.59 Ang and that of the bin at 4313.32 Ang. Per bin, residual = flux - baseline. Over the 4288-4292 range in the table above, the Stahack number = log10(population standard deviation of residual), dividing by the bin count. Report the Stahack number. -1.1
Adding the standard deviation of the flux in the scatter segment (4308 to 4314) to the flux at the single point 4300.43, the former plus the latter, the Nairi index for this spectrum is 24.9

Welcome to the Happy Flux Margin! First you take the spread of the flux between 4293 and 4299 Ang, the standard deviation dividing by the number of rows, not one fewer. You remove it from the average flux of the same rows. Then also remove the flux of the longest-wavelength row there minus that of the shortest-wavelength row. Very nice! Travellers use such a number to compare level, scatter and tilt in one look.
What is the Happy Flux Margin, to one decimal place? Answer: 23.9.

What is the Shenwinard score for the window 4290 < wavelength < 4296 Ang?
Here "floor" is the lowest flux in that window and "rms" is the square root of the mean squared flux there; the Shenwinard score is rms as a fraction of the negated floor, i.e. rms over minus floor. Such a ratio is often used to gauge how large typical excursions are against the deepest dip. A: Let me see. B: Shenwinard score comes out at -1.00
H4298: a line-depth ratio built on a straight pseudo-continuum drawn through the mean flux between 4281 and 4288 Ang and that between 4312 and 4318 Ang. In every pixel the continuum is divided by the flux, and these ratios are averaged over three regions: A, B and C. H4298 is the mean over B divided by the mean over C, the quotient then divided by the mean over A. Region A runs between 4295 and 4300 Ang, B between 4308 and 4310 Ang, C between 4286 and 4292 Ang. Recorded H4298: 1.09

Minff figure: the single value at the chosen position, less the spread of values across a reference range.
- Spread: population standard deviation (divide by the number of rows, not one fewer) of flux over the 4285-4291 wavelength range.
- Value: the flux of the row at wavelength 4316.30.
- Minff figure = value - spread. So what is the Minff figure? 23.88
